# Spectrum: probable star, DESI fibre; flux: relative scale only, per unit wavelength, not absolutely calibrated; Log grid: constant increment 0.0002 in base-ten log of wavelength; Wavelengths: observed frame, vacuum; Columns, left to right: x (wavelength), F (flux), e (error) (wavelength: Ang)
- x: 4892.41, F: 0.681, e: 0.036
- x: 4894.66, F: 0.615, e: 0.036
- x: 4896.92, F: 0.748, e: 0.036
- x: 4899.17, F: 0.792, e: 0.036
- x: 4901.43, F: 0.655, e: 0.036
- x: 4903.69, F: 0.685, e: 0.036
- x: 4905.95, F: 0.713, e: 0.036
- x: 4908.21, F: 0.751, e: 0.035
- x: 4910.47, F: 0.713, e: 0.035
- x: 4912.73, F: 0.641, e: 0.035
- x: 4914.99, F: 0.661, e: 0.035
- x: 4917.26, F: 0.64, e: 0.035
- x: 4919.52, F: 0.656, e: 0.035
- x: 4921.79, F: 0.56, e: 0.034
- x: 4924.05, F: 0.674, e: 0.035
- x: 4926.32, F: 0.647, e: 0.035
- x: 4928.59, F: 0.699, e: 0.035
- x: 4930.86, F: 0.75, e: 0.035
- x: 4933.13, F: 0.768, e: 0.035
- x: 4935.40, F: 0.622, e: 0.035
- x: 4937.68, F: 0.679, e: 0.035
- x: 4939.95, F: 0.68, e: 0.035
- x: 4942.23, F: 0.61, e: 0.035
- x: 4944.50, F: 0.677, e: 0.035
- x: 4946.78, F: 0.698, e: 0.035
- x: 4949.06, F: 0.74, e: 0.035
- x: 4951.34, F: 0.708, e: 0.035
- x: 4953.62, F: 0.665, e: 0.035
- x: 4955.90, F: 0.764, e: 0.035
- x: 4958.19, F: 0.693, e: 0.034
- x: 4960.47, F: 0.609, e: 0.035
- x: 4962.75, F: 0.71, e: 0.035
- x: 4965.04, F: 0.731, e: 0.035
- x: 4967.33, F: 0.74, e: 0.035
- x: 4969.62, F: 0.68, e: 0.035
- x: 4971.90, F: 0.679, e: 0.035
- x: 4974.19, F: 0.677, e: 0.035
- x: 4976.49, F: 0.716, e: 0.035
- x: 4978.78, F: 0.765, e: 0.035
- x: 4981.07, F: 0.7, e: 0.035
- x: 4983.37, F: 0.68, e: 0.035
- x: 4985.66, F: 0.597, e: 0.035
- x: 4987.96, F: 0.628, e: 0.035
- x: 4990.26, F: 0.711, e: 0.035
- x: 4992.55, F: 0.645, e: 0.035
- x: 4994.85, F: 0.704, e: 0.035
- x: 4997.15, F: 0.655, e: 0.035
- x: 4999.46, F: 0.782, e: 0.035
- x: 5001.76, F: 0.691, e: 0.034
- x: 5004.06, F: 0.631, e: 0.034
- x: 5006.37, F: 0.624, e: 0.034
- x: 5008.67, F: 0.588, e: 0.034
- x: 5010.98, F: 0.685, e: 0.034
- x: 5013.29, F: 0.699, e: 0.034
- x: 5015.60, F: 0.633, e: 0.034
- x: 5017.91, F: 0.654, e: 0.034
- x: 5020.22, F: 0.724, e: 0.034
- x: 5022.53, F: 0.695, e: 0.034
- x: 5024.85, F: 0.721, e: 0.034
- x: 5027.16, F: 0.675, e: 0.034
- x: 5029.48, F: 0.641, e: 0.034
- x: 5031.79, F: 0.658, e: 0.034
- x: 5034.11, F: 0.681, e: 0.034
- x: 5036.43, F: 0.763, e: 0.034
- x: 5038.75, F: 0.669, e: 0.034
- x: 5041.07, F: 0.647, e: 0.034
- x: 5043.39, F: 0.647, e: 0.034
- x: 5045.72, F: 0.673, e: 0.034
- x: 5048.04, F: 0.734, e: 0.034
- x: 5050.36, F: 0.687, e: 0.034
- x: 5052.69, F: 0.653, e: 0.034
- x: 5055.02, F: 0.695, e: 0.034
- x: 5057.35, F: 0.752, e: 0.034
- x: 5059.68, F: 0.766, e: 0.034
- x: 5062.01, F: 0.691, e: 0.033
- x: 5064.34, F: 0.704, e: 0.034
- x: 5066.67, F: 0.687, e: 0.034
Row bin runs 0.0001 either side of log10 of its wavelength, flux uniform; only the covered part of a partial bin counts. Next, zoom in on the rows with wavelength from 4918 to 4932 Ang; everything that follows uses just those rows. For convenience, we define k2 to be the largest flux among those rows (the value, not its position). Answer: 0.75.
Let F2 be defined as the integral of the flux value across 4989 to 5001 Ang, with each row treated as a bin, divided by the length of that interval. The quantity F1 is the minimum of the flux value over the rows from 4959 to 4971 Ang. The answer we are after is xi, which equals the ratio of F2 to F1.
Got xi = 1.15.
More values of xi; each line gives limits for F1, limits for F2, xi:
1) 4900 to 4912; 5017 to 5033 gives 1.04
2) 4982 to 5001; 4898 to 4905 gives 1.19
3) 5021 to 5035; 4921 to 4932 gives 1.04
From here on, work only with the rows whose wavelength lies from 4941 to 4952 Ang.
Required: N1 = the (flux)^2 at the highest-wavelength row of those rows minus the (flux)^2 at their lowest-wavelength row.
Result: 0.13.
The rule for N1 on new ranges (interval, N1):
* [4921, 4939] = 0.15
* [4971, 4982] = 0.03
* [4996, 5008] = -0.04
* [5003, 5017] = 0.00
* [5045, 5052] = 0.02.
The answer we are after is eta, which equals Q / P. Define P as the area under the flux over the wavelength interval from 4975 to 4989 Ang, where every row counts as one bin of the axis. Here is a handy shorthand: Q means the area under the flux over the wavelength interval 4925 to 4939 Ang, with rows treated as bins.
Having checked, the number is 1.02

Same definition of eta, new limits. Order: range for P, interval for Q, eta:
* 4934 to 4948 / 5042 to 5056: 1.03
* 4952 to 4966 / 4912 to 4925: 0.85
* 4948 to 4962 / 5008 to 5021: 0.89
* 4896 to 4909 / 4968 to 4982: 1.05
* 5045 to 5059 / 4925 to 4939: 0.99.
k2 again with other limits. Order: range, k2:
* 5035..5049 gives 0.763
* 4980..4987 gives 0.7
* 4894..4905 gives 0.792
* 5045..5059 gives 0.752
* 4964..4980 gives 0.765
